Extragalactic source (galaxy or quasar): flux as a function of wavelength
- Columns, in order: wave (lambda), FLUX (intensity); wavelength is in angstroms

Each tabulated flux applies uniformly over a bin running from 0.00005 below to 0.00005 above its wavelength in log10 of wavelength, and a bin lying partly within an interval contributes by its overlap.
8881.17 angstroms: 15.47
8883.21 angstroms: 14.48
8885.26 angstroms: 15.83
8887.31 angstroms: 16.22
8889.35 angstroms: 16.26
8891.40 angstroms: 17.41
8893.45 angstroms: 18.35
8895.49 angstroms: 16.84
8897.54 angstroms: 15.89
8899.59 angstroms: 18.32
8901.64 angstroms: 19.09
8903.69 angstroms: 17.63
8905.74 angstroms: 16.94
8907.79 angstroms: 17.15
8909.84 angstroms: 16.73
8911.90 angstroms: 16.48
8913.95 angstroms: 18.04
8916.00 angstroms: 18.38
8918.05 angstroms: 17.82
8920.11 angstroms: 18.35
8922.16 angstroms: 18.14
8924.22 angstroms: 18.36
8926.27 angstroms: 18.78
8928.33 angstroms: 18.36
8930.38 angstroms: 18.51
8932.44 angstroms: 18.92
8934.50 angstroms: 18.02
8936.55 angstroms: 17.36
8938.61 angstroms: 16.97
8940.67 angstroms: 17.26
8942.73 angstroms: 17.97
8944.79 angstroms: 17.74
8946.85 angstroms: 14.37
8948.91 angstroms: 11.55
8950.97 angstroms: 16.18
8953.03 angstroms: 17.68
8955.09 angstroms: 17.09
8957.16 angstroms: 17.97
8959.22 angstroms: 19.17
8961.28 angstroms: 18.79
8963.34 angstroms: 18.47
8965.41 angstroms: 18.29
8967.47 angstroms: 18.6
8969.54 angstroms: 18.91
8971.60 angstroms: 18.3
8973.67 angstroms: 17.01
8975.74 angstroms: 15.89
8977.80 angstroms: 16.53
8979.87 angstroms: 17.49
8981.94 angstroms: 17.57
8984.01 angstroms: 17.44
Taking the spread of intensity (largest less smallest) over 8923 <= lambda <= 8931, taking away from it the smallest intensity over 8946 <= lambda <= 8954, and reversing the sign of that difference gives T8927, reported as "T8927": 11.1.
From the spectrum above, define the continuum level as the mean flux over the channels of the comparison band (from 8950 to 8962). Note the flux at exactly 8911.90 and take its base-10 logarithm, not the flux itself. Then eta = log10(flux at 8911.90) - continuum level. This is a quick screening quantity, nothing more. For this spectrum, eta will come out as -16.6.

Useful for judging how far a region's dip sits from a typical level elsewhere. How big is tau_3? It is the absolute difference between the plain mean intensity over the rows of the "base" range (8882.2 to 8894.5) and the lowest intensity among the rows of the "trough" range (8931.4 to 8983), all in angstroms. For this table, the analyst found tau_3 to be 4.9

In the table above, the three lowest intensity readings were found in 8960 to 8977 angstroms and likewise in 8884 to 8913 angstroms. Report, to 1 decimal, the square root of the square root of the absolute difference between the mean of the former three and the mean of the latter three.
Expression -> 1.0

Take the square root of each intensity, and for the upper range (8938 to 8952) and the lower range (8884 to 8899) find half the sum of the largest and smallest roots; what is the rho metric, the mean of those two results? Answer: 3.98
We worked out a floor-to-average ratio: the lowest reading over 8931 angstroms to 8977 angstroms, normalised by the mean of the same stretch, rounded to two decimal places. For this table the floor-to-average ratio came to 0.66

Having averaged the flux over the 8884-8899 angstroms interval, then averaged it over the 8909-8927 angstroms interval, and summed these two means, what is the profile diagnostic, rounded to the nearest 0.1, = 34.6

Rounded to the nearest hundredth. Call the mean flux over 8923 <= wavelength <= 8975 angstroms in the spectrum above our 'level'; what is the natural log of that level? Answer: 2.87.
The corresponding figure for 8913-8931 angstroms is 2.91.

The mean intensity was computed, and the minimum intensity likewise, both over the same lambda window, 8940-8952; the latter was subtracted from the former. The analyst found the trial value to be 4.3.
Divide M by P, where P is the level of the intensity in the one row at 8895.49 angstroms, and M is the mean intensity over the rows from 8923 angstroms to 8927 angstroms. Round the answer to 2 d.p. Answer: 1.10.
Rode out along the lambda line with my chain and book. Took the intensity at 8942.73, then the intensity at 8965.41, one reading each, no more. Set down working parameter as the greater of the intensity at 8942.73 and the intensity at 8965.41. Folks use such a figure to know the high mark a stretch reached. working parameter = 18.3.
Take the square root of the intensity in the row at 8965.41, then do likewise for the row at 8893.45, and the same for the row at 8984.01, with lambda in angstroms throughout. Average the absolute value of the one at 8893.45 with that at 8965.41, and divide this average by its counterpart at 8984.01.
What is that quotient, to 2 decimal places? 1.02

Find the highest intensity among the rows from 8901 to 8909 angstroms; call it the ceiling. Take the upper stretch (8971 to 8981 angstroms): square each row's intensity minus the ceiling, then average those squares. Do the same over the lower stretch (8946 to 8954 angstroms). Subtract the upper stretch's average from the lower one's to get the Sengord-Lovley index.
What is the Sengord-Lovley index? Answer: 17.5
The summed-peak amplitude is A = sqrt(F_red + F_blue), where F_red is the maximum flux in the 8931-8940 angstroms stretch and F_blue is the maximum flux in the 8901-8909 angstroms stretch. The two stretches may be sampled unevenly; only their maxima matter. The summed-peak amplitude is 6.17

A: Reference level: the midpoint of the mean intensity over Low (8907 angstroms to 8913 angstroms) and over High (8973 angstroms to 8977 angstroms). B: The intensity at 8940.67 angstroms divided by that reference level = 1.04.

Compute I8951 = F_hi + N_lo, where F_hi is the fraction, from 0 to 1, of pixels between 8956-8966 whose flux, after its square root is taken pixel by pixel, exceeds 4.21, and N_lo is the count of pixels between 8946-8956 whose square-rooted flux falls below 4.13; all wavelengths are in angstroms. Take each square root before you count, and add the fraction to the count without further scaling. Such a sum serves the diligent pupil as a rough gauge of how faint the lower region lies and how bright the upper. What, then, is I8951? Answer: 4.0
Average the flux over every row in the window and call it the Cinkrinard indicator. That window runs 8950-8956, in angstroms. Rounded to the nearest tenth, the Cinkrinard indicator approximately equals 17.0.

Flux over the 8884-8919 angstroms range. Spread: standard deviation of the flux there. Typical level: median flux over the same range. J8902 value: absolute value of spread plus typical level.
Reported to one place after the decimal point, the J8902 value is 18.1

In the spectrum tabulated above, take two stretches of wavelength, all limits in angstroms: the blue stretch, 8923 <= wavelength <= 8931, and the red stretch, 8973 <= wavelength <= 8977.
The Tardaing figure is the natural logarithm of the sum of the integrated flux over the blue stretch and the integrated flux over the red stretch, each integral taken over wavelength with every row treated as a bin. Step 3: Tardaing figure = 5.4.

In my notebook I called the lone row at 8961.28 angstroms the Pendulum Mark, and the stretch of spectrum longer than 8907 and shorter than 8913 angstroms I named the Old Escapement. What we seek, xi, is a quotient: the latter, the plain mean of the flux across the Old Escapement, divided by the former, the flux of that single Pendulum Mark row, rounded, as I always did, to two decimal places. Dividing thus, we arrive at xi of 0.89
